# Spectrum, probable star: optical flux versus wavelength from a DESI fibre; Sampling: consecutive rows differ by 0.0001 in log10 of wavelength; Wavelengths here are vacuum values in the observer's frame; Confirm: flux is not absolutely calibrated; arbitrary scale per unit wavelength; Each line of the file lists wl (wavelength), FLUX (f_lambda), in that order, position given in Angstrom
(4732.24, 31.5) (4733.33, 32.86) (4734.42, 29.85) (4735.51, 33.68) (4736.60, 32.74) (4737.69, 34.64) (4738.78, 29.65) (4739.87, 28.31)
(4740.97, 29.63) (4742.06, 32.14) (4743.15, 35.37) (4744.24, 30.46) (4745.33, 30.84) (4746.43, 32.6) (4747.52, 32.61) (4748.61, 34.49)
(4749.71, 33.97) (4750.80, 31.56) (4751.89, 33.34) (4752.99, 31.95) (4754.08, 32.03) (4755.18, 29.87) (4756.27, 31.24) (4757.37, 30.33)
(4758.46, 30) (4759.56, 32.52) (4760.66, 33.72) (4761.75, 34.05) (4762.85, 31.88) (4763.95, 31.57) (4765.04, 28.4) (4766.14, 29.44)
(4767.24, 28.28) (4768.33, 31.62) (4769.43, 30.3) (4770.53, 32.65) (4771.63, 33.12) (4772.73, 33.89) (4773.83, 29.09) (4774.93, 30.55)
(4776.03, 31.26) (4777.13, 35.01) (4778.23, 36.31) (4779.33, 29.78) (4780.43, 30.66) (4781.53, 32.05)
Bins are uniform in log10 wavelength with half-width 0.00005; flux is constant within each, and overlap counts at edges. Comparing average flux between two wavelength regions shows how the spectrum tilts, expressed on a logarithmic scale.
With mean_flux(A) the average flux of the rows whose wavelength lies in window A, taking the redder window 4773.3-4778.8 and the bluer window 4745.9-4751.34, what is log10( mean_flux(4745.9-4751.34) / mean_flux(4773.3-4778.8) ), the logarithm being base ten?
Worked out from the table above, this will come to 0.008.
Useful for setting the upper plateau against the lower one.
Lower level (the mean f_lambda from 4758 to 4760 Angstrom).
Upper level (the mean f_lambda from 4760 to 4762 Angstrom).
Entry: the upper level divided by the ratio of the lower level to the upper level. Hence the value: 36.7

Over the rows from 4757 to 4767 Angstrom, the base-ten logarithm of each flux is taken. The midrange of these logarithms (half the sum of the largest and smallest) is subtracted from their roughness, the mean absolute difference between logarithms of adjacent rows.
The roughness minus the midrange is -1.47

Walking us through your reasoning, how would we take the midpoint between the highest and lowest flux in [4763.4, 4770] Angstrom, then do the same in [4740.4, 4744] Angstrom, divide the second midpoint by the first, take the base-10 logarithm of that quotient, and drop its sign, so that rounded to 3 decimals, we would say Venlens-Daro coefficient 0.035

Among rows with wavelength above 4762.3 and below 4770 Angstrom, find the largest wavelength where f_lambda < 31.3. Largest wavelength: 4769.43 Angstrom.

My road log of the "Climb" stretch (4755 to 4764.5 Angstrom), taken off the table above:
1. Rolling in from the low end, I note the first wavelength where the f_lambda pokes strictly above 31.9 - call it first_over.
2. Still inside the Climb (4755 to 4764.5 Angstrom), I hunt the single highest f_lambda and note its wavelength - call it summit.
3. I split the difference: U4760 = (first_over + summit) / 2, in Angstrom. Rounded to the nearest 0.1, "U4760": 4760.7 Angstrom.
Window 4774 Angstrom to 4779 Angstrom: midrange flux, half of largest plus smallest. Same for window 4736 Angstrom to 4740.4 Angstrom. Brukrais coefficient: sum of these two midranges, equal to 64.9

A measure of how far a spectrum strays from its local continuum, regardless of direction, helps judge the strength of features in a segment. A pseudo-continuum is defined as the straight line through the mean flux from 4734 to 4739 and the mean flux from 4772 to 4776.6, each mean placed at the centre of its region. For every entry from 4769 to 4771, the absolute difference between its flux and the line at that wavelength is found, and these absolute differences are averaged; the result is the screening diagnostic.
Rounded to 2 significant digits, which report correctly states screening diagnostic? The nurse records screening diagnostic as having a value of 1.2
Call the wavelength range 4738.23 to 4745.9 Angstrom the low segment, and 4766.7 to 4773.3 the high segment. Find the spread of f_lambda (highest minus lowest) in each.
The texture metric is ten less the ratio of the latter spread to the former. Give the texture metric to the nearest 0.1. 9.2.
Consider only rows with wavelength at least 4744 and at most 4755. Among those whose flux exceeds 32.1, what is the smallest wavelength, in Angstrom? 4746.43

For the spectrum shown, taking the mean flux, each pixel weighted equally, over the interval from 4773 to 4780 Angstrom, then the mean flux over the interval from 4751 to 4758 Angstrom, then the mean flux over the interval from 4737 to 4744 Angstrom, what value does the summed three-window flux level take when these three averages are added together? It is 95.1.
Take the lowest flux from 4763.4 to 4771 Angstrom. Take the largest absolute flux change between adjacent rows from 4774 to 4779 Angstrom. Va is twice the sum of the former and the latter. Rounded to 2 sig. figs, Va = 64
